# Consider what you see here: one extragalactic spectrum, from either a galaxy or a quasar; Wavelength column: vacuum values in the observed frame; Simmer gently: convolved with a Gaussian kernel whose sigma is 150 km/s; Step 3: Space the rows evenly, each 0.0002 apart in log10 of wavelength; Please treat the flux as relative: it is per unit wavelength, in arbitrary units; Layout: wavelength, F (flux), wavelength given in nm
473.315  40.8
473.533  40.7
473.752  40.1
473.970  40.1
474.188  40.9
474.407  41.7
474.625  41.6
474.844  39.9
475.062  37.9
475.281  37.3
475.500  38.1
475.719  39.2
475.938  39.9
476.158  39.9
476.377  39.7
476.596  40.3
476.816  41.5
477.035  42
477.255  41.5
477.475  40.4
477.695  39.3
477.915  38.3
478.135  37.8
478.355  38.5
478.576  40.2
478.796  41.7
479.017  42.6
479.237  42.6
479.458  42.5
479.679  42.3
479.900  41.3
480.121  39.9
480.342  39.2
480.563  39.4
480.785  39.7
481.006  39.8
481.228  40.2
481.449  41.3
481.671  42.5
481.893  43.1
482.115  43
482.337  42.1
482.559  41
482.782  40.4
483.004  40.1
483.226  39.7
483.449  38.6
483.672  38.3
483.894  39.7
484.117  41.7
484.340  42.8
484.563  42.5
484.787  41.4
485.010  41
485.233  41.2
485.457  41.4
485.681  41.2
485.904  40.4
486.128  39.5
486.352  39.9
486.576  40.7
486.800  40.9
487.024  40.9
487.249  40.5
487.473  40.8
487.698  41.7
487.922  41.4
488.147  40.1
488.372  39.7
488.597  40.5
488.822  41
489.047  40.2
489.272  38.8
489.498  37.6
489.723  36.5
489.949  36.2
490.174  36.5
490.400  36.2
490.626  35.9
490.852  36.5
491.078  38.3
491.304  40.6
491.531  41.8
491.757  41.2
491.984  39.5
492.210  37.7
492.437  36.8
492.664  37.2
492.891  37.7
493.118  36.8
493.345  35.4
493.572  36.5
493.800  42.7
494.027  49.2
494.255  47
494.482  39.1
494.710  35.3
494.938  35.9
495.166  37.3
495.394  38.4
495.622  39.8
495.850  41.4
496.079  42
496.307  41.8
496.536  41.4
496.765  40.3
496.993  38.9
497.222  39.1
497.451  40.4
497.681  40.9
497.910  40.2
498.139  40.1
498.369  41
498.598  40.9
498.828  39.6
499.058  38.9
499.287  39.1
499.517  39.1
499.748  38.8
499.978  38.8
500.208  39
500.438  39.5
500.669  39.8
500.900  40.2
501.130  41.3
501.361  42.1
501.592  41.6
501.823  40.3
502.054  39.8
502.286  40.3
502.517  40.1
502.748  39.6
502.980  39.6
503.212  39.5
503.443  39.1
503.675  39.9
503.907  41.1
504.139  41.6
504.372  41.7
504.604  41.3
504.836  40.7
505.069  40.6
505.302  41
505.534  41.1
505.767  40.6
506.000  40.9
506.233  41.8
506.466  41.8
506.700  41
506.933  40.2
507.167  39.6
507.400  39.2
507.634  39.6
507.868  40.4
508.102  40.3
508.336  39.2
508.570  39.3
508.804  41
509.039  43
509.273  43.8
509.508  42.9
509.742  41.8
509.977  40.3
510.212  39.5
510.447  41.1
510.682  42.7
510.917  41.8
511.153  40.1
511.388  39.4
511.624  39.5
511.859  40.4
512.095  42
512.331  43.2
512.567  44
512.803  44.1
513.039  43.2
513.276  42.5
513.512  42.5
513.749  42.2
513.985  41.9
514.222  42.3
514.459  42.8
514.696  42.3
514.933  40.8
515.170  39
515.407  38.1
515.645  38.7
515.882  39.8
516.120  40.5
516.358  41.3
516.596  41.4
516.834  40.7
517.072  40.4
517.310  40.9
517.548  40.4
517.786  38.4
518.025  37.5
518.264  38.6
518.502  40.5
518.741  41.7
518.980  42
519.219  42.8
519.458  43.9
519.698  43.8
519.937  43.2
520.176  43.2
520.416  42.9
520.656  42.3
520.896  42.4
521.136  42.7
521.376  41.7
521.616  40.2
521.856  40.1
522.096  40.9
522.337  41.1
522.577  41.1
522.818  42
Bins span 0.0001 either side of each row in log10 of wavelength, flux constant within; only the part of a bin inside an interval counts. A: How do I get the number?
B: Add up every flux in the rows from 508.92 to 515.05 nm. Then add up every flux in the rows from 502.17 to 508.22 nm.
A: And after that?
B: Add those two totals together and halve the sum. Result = 1071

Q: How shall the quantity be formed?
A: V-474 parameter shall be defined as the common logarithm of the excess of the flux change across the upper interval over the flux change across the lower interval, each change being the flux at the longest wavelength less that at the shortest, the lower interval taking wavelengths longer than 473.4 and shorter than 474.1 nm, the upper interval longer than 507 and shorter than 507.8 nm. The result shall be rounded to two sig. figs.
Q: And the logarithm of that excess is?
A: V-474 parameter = -0.22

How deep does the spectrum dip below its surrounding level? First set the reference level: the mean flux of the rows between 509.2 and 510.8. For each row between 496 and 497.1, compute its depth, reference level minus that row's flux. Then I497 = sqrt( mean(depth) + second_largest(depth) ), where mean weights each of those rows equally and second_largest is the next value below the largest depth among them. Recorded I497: 1.5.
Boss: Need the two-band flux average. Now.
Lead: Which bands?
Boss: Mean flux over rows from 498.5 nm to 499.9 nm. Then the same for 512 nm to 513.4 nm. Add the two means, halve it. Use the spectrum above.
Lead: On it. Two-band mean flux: 41.3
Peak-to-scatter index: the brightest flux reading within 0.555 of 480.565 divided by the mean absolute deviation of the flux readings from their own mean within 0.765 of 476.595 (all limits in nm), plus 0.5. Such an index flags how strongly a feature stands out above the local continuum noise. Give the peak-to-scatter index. 48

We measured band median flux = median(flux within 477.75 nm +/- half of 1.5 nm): 39.3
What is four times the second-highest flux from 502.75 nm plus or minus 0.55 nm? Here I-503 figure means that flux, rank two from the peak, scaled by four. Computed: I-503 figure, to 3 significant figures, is 160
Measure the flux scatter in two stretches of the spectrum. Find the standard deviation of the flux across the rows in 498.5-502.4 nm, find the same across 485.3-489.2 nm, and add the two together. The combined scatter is 1.6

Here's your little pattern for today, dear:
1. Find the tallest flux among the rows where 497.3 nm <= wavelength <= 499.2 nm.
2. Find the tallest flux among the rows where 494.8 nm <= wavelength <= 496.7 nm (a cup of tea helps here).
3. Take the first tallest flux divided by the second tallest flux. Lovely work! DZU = 0.98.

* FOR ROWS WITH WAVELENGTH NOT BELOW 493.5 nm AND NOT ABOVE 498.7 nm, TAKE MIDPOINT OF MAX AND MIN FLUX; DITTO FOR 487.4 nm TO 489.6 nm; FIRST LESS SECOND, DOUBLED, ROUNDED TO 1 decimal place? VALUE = 5.2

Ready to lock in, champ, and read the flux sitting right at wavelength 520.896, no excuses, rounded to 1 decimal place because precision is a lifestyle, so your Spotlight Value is 42.4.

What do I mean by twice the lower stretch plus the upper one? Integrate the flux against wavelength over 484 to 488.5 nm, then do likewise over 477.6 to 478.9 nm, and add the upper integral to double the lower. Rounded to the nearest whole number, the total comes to 287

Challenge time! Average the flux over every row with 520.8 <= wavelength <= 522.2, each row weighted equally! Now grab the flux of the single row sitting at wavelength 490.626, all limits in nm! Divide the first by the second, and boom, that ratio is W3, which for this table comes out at 1.15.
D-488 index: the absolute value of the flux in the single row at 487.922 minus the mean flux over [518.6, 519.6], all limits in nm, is 1.2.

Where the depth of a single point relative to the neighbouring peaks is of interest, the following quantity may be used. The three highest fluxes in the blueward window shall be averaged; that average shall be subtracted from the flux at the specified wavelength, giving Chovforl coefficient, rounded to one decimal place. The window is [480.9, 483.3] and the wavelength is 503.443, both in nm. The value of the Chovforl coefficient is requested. -3.8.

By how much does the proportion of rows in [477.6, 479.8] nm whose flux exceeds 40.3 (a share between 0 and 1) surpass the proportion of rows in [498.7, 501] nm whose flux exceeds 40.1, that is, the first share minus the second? 0.40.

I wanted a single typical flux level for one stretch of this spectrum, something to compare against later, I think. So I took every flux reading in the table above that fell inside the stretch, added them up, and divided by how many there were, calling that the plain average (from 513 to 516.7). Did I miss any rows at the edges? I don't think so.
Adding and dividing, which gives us 41.2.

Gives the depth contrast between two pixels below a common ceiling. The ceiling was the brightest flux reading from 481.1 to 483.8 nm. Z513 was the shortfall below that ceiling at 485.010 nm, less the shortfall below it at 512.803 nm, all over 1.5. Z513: 2.1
